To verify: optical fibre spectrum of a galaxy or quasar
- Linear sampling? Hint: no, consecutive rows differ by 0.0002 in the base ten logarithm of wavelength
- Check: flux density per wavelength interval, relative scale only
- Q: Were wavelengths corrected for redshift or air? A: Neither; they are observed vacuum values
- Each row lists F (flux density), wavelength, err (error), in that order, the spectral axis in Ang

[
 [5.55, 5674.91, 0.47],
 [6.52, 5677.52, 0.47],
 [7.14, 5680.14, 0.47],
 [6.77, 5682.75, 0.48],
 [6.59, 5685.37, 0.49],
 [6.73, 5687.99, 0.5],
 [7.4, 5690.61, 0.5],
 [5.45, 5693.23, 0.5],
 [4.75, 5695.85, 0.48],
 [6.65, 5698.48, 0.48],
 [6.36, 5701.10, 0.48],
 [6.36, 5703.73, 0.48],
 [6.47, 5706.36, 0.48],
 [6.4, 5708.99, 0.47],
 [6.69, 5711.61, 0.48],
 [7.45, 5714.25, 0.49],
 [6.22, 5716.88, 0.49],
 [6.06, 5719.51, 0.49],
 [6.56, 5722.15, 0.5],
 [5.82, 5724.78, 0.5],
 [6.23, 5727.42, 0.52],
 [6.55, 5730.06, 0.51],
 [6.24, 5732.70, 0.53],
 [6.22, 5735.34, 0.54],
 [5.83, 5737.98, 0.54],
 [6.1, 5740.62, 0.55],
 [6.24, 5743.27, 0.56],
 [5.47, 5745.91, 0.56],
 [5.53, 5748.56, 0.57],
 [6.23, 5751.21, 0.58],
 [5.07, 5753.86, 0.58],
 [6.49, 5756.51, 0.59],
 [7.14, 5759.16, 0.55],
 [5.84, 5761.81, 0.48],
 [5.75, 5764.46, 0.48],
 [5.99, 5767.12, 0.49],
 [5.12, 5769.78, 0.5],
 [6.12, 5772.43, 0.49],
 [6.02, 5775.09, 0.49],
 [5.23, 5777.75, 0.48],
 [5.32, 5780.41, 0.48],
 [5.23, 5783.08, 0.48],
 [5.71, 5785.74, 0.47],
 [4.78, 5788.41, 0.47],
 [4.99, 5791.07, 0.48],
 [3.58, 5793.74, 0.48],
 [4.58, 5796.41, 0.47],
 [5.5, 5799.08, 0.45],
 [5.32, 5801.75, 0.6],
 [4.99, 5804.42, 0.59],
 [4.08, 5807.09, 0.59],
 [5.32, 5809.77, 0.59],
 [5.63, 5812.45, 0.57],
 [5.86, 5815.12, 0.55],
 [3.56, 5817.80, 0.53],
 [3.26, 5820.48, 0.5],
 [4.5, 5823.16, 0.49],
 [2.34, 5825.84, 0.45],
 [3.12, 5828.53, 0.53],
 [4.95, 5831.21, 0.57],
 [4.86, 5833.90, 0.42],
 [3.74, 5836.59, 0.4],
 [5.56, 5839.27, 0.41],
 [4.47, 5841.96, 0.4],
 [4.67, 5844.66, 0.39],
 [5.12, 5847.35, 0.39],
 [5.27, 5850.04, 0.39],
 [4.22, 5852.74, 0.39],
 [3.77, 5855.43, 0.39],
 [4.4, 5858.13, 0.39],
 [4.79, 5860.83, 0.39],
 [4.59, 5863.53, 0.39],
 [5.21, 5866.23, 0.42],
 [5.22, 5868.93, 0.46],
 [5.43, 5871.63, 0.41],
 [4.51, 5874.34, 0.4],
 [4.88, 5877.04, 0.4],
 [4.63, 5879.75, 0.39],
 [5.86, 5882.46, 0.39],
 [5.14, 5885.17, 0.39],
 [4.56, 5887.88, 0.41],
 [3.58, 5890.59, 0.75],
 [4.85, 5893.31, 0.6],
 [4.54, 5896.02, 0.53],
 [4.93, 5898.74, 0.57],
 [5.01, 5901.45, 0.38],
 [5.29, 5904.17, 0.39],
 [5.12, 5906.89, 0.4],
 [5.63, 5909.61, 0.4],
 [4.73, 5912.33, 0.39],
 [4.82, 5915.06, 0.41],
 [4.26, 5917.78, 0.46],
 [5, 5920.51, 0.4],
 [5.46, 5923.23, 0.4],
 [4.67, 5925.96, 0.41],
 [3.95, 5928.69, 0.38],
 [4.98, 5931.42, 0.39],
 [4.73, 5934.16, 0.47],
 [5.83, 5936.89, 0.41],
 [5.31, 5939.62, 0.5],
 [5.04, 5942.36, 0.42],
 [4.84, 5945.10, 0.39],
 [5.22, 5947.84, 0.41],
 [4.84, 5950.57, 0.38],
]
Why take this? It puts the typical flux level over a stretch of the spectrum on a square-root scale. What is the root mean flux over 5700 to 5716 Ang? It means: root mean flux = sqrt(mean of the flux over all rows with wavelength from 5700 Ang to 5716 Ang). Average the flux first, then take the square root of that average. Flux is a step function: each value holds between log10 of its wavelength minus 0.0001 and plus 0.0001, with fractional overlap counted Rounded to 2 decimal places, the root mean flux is 2.57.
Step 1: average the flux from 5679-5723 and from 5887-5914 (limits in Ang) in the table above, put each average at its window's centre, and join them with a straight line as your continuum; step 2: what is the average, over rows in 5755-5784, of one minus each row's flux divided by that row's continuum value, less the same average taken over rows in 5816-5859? -0.19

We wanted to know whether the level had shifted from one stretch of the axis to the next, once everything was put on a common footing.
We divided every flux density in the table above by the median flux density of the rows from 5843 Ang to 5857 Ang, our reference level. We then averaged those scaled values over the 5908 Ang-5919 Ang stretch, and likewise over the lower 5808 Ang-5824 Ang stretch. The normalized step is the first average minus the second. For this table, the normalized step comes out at 0.0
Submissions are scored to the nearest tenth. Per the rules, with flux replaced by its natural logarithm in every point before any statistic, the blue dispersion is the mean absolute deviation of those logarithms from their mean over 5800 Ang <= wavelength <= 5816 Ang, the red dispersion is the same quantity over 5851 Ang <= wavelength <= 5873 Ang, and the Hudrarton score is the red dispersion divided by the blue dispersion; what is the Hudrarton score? 1.1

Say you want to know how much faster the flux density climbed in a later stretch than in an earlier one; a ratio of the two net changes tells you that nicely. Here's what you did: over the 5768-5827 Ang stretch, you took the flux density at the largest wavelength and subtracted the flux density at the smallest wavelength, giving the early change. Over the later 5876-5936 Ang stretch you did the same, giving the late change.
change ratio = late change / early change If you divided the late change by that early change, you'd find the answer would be 0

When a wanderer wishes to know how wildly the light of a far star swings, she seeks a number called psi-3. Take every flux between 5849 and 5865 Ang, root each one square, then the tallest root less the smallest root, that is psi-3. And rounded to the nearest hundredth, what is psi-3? 0.35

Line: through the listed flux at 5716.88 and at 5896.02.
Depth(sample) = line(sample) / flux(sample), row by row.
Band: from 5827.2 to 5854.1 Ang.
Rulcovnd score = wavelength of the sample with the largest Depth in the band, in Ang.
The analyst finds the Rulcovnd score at 5828.53 Ang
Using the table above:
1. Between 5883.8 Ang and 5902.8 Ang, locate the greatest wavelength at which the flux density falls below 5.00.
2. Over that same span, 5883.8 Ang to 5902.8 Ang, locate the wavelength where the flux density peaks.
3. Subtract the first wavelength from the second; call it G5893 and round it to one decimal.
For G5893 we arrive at -13.6 Ang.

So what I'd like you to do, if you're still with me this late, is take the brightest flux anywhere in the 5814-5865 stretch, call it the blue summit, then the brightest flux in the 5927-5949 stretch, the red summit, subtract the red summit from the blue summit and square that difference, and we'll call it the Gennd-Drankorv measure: 0.0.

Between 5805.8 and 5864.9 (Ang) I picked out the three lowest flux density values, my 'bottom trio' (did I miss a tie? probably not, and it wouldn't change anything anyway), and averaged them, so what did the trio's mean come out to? 2.9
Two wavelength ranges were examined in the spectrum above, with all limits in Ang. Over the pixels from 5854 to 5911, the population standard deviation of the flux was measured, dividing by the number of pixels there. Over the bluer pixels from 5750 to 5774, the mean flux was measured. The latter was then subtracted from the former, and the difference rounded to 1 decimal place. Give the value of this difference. -5.4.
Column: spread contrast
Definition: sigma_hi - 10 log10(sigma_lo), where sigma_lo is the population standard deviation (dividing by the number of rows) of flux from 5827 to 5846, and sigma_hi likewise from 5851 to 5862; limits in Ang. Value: 1.6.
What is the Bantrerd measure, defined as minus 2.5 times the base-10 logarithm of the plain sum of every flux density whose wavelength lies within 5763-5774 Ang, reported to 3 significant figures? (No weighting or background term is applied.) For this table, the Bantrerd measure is -3.40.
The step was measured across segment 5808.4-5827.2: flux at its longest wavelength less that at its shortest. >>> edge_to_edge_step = -3.0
